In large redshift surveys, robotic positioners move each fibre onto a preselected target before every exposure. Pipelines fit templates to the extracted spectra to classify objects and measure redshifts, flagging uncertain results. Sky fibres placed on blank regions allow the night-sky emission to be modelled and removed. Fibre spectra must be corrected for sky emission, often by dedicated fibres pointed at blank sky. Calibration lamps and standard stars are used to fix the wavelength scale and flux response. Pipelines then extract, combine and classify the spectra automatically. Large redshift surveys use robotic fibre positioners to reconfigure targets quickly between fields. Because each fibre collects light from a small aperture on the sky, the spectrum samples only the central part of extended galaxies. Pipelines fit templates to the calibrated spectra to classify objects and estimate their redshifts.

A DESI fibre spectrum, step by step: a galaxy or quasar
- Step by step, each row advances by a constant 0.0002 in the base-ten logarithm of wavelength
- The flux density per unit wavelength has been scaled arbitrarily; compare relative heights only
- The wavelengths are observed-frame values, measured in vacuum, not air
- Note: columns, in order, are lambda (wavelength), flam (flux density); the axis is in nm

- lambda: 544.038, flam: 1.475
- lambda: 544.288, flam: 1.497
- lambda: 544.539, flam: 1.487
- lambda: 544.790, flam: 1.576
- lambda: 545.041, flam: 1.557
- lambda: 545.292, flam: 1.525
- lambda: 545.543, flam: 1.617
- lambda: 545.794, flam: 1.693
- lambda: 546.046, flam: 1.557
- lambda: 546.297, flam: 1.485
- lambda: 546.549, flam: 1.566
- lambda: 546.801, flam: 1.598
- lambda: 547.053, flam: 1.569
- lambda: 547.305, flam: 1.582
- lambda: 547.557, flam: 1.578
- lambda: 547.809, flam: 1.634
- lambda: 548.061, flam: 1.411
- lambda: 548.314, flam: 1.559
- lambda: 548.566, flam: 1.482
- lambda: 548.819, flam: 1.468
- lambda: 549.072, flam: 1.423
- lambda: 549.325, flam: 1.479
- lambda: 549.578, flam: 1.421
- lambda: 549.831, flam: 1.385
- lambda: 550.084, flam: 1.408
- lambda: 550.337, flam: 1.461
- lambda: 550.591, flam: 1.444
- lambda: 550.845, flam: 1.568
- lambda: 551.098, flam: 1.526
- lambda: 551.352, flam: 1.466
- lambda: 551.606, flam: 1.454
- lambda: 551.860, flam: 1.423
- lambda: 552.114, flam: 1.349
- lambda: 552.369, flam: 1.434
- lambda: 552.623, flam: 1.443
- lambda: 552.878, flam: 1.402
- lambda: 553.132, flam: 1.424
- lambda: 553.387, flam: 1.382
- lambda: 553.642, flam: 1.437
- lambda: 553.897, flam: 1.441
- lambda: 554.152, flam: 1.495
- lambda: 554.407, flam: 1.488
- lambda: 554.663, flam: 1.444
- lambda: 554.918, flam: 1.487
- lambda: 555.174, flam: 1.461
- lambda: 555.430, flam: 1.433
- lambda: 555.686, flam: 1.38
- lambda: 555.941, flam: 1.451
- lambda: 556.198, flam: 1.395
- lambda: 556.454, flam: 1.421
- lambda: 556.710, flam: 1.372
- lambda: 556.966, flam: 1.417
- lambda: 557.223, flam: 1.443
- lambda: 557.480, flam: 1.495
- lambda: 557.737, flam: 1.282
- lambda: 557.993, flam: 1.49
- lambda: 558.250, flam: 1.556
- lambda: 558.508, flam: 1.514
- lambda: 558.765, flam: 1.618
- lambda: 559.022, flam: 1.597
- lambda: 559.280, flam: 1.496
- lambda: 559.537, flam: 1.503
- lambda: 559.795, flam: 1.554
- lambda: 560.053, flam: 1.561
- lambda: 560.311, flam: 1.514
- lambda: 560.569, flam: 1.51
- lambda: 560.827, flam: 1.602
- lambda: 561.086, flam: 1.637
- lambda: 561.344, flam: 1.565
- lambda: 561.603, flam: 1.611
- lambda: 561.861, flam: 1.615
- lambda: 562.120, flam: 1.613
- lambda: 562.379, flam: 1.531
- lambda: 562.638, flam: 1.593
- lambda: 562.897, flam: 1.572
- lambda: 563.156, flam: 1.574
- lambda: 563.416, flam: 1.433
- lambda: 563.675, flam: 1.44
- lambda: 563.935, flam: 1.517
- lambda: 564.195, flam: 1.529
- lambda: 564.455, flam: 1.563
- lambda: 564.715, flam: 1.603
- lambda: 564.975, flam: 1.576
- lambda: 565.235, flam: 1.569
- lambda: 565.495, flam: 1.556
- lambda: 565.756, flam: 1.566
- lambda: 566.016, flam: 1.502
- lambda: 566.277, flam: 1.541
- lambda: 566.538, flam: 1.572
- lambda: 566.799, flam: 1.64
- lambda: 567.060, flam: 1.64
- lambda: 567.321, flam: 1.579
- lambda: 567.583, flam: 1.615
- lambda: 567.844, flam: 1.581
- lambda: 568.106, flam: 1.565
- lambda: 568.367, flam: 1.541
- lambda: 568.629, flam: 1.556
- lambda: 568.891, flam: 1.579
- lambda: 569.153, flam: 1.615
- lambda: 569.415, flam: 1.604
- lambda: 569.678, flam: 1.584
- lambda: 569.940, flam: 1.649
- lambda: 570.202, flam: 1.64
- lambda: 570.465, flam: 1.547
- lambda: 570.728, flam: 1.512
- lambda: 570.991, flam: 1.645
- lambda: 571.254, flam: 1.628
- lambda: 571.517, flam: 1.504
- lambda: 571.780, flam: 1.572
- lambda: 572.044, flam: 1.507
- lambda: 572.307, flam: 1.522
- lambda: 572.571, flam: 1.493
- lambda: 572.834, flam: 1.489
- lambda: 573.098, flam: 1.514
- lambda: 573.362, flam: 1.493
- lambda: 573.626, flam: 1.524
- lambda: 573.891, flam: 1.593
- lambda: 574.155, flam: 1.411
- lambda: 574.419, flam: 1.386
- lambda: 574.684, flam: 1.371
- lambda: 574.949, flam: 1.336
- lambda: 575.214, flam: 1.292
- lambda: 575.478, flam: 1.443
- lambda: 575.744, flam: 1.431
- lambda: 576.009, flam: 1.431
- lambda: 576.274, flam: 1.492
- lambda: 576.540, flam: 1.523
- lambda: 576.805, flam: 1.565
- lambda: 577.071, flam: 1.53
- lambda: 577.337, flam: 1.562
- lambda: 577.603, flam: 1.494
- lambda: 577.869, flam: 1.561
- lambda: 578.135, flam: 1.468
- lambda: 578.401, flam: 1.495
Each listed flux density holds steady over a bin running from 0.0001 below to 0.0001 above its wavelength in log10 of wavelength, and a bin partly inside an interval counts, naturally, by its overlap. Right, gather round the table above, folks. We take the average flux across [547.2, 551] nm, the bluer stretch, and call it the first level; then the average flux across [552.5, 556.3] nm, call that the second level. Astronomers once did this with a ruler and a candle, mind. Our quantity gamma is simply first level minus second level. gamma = 0.049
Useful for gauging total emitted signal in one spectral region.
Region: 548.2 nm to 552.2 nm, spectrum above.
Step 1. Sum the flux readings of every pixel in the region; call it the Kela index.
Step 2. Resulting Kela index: 23.3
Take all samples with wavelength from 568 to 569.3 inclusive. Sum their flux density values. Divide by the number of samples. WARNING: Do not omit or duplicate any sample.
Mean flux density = 1.57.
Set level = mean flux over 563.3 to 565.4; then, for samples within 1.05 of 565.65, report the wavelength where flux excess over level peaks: 564.715 nm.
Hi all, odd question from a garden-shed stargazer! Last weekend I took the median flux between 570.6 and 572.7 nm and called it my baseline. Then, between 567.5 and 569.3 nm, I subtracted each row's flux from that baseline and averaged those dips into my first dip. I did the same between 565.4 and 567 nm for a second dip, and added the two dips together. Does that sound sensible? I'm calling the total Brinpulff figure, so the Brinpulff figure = -0.11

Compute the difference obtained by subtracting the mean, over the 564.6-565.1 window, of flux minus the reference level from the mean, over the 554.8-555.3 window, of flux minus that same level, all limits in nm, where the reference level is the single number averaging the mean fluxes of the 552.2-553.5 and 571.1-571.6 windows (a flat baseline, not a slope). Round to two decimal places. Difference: -0.12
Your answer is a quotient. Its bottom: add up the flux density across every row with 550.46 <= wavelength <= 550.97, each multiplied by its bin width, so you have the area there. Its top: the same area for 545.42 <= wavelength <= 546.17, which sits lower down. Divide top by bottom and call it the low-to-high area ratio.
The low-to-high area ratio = 1.6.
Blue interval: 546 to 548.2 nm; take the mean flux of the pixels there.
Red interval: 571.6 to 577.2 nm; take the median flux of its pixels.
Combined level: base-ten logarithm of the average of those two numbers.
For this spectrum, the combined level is 0.183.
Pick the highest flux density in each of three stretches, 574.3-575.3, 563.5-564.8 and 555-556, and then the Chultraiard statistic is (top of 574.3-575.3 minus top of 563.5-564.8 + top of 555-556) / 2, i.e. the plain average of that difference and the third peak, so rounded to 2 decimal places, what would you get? 0.62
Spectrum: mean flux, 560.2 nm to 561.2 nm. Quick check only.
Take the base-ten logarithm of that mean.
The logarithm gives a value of 0.195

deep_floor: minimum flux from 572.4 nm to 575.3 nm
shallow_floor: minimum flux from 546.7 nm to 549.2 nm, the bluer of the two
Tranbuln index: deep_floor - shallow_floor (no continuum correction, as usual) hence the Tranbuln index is -0.1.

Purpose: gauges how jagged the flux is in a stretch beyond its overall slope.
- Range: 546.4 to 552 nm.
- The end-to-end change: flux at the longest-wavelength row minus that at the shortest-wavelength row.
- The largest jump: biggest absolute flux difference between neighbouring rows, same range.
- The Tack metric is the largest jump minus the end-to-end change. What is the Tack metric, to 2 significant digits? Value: 0.37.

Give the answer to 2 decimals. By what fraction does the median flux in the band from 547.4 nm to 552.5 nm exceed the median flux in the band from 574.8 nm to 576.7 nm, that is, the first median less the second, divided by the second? 0.02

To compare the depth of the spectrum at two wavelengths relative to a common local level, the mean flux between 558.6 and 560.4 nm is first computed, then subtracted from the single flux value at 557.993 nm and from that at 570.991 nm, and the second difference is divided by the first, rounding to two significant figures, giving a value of -1.6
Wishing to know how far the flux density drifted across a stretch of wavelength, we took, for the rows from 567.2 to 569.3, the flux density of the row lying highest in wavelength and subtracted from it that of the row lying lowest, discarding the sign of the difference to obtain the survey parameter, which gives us 0.04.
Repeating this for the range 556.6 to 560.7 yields 0.14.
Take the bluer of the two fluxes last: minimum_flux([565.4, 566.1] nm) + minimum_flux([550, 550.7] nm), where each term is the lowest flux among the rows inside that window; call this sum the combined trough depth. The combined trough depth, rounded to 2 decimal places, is 2.91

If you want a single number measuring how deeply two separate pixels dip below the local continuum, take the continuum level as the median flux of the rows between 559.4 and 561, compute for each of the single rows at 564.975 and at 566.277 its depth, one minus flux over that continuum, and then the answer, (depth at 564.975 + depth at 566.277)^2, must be 0.001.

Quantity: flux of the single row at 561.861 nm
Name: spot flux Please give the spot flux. 1.615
